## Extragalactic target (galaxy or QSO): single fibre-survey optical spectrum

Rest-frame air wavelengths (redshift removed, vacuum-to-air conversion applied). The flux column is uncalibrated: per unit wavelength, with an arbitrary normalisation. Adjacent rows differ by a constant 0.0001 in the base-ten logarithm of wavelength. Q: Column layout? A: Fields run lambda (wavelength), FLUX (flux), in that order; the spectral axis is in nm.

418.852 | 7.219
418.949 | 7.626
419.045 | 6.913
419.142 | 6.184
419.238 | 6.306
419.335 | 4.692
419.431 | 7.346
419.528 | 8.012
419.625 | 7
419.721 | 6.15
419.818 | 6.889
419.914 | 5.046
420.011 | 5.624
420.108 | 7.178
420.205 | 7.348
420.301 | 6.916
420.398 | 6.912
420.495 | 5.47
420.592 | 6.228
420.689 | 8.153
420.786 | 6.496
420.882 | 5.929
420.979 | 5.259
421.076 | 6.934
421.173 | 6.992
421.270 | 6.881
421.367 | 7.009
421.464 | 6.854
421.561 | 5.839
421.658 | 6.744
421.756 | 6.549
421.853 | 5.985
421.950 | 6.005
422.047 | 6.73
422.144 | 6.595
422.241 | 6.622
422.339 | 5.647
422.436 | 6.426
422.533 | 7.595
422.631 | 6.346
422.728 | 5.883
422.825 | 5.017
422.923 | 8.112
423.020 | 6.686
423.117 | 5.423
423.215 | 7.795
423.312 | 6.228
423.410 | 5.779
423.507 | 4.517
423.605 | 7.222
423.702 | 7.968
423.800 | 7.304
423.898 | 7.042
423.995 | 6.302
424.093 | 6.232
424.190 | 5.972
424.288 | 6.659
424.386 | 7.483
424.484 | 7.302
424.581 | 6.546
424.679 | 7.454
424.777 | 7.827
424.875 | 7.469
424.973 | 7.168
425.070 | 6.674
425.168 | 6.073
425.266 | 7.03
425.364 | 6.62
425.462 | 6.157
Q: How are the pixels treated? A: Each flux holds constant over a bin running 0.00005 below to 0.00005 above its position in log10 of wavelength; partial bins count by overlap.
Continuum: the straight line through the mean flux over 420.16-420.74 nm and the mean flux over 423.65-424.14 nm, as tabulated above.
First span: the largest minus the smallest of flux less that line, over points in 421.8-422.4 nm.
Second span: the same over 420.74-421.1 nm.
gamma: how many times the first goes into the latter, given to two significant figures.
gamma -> 1.5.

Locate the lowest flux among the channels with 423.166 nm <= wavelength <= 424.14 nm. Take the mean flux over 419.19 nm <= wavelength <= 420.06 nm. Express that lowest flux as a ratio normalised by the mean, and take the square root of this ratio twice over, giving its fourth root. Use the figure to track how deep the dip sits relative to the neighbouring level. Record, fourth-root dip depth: 0.919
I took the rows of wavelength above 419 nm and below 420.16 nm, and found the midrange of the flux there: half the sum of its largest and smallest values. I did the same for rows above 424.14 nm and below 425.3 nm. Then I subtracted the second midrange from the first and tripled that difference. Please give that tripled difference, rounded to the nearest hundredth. -1.64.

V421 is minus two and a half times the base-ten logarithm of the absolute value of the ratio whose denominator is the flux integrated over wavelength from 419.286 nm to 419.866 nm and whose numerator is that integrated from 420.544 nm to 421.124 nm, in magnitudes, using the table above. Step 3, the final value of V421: 0.03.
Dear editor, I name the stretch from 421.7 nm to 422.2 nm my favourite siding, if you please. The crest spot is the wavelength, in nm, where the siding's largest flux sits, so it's 422.047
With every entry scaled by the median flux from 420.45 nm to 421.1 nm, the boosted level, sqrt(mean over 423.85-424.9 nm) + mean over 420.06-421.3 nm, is 2.13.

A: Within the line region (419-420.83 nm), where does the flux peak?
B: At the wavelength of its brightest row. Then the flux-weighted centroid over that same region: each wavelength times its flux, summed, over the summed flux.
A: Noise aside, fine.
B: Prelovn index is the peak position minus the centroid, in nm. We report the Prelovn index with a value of 0.77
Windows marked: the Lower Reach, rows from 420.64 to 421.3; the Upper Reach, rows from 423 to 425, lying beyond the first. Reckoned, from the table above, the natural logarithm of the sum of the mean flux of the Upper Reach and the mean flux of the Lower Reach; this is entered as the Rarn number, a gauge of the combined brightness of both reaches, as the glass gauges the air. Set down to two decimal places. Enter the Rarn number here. 2.60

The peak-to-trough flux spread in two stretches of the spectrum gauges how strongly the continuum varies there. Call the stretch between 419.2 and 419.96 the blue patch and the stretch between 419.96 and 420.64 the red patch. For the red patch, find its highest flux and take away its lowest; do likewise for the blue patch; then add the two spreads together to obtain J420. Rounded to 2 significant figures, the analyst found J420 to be 5.2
